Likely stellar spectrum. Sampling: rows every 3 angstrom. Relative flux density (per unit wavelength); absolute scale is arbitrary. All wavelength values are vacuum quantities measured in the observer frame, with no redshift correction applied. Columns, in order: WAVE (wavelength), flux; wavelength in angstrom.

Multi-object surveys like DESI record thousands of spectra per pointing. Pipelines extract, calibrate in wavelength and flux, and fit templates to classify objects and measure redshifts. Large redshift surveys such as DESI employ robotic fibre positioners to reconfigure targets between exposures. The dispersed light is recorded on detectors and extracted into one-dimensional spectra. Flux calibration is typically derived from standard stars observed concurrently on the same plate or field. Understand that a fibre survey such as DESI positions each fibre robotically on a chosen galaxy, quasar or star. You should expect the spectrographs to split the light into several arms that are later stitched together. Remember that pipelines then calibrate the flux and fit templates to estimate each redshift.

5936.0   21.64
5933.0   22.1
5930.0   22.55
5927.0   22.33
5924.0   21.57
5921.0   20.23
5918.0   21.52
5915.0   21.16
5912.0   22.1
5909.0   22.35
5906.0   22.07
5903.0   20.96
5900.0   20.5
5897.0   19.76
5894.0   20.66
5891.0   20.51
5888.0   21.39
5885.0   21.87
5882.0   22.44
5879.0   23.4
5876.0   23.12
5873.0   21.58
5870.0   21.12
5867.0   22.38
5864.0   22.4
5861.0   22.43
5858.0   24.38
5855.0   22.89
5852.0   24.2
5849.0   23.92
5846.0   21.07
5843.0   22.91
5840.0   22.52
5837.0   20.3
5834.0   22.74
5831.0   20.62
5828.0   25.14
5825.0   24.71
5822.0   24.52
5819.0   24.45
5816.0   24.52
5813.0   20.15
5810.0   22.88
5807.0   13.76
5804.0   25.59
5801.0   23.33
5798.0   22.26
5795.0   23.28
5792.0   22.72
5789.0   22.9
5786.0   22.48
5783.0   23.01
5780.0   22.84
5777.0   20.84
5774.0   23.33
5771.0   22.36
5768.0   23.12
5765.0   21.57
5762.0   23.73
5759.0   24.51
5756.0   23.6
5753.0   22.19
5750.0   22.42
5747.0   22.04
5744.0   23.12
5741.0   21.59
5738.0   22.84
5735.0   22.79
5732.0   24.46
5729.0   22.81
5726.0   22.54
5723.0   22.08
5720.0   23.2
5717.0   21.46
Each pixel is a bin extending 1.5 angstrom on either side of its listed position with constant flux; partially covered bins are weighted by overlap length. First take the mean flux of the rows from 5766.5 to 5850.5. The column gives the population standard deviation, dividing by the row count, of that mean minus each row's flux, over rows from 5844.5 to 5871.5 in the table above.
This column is 1.2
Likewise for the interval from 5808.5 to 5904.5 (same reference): 1.5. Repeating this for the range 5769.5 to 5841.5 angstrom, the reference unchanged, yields 2.3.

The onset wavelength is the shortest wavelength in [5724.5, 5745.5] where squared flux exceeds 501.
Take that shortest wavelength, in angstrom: 5726.0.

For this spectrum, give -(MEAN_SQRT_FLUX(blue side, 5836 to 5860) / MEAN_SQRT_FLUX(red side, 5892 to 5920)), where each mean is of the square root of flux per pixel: -1.04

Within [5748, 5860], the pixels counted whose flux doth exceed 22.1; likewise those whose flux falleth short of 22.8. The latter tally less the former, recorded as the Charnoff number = -15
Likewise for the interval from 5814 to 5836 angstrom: -4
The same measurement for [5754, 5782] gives -4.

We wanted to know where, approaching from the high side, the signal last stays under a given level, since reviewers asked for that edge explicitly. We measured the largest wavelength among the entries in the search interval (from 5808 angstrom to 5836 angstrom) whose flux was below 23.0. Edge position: 5834.0 angstrom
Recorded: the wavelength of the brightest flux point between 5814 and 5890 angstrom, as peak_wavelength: 5828.0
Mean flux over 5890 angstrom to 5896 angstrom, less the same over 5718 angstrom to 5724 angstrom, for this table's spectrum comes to -2.1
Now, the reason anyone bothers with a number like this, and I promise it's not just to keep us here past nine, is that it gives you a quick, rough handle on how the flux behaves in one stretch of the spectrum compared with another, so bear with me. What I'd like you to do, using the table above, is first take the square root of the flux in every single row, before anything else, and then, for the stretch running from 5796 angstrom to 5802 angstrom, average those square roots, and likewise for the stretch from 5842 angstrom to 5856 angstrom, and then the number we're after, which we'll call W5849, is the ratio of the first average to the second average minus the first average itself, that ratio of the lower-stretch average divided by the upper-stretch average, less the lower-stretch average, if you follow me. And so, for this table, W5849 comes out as -3.78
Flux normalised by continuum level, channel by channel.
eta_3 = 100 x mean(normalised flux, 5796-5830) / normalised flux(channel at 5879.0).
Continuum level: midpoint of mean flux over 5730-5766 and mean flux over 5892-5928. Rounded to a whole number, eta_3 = 98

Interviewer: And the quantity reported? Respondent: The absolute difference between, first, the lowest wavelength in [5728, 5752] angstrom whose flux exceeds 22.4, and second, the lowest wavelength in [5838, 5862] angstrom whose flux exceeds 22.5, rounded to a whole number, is 111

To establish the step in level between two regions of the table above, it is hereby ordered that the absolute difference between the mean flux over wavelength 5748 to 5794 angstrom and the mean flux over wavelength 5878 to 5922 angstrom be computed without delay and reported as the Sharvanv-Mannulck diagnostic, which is 1.4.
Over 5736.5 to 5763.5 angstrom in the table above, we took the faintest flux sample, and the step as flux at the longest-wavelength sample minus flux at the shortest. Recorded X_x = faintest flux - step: 21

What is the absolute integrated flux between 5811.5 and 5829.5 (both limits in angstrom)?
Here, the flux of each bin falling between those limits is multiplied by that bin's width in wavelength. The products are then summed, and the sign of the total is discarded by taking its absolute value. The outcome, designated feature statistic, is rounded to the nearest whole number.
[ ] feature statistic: 430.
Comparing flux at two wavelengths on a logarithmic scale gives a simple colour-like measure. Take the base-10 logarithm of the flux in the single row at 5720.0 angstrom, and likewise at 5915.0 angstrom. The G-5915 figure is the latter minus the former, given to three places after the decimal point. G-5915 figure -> -0.040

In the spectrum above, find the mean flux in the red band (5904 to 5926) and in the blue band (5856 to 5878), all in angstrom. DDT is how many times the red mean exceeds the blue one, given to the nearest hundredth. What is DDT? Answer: 0.96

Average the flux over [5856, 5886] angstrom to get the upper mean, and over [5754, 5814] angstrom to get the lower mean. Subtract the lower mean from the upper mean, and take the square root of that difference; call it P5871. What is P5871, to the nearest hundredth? 0.31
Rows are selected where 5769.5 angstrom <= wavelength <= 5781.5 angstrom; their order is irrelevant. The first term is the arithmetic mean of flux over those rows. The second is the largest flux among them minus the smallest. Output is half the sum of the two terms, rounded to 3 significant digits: 12.4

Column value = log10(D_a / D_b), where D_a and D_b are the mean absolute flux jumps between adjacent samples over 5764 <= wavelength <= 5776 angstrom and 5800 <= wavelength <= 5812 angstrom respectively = -0.8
